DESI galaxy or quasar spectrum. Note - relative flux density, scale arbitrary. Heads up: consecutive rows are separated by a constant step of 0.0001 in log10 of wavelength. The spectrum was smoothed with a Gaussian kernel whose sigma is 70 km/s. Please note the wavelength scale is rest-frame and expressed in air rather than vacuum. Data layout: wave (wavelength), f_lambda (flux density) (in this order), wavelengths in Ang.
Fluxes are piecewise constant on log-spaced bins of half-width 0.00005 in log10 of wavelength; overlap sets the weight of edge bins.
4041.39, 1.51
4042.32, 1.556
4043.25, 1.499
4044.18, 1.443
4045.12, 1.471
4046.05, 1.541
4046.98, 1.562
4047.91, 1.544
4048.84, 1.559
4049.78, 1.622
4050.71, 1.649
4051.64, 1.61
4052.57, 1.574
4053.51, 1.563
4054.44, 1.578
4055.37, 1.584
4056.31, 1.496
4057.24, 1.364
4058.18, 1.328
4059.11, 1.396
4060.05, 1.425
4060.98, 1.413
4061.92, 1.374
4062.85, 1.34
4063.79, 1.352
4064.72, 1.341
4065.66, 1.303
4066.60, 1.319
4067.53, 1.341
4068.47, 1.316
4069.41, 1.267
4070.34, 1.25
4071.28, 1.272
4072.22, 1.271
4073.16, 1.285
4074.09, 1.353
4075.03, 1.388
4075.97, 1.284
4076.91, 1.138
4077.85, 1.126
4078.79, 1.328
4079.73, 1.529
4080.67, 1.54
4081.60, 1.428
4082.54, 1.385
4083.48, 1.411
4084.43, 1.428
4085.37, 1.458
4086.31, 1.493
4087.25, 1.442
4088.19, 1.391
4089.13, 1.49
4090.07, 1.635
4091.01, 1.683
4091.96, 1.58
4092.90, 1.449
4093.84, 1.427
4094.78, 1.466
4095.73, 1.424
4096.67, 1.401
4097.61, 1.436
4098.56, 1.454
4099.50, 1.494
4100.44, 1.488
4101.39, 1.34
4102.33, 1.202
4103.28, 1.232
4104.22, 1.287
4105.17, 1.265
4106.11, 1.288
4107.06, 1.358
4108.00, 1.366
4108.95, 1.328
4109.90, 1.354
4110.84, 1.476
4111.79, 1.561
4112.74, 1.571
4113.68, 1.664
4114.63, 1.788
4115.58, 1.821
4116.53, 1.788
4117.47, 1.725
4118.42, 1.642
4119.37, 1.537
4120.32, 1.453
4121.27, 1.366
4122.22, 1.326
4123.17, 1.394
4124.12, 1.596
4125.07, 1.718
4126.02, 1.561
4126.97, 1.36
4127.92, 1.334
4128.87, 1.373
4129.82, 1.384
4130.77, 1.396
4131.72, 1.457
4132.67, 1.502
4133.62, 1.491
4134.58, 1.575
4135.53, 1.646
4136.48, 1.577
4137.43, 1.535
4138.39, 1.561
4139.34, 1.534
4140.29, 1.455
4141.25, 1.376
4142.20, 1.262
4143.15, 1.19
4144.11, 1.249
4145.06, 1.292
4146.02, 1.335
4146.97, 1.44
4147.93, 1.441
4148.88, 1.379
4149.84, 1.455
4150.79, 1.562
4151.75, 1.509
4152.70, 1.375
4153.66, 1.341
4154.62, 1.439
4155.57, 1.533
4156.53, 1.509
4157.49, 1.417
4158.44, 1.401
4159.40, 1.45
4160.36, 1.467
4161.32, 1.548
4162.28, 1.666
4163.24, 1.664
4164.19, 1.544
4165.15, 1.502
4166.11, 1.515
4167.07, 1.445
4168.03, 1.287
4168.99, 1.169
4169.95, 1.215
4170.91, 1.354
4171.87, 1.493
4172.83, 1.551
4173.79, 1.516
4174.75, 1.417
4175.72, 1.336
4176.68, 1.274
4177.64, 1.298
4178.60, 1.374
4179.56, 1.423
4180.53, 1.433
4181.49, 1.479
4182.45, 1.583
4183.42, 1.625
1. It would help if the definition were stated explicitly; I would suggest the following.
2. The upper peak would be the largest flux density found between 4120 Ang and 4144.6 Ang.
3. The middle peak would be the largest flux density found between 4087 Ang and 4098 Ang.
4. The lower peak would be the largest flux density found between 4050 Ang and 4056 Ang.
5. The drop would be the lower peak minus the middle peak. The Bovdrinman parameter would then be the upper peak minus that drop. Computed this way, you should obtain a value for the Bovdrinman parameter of 1.75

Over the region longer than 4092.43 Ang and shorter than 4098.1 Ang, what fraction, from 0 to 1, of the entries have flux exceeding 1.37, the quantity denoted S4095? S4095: 1.0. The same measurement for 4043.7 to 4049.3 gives 1.0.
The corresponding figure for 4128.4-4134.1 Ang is 1.0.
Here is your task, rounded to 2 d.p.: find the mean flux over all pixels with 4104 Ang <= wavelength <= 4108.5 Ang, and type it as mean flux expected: 1.31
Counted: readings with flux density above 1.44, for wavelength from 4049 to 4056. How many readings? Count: 7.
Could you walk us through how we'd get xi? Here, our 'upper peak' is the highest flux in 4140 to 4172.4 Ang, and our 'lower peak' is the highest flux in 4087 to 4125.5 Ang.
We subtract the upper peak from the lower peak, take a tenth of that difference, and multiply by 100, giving 2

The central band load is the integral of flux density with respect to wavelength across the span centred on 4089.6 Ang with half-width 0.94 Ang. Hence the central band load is 2.94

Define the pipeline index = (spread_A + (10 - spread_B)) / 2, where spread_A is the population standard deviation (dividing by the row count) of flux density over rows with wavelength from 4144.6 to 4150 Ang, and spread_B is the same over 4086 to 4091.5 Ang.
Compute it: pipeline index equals 4.979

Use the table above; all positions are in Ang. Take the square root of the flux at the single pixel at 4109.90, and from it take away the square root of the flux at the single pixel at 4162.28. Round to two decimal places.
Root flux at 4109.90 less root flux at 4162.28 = -0.13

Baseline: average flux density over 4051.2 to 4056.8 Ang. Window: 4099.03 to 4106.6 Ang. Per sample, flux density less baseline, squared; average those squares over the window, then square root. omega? 0.26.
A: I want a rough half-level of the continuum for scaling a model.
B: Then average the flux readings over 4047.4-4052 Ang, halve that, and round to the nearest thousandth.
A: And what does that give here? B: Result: 0.798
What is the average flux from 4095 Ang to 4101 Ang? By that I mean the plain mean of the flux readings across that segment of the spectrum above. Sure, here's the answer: 1.45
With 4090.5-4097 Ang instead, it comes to 1.49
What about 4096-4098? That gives 1.42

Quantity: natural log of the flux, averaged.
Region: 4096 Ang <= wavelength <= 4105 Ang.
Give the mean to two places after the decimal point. 0.31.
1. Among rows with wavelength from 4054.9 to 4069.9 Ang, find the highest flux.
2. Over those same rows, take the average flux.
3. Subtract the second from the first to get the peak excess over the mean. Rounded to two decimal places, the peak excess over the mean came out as 0.21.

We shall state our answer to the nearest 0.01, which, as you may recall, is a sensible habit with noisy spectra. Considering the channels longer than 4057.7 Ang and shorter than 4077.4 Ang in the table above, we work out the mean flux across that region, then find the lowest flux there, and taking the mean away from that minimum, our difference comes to -0.18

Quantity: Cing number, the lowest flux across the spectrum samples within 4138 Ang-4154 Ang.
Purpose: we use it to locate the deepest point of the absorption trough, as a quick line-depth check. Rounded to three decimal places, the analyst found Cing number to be 1.190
